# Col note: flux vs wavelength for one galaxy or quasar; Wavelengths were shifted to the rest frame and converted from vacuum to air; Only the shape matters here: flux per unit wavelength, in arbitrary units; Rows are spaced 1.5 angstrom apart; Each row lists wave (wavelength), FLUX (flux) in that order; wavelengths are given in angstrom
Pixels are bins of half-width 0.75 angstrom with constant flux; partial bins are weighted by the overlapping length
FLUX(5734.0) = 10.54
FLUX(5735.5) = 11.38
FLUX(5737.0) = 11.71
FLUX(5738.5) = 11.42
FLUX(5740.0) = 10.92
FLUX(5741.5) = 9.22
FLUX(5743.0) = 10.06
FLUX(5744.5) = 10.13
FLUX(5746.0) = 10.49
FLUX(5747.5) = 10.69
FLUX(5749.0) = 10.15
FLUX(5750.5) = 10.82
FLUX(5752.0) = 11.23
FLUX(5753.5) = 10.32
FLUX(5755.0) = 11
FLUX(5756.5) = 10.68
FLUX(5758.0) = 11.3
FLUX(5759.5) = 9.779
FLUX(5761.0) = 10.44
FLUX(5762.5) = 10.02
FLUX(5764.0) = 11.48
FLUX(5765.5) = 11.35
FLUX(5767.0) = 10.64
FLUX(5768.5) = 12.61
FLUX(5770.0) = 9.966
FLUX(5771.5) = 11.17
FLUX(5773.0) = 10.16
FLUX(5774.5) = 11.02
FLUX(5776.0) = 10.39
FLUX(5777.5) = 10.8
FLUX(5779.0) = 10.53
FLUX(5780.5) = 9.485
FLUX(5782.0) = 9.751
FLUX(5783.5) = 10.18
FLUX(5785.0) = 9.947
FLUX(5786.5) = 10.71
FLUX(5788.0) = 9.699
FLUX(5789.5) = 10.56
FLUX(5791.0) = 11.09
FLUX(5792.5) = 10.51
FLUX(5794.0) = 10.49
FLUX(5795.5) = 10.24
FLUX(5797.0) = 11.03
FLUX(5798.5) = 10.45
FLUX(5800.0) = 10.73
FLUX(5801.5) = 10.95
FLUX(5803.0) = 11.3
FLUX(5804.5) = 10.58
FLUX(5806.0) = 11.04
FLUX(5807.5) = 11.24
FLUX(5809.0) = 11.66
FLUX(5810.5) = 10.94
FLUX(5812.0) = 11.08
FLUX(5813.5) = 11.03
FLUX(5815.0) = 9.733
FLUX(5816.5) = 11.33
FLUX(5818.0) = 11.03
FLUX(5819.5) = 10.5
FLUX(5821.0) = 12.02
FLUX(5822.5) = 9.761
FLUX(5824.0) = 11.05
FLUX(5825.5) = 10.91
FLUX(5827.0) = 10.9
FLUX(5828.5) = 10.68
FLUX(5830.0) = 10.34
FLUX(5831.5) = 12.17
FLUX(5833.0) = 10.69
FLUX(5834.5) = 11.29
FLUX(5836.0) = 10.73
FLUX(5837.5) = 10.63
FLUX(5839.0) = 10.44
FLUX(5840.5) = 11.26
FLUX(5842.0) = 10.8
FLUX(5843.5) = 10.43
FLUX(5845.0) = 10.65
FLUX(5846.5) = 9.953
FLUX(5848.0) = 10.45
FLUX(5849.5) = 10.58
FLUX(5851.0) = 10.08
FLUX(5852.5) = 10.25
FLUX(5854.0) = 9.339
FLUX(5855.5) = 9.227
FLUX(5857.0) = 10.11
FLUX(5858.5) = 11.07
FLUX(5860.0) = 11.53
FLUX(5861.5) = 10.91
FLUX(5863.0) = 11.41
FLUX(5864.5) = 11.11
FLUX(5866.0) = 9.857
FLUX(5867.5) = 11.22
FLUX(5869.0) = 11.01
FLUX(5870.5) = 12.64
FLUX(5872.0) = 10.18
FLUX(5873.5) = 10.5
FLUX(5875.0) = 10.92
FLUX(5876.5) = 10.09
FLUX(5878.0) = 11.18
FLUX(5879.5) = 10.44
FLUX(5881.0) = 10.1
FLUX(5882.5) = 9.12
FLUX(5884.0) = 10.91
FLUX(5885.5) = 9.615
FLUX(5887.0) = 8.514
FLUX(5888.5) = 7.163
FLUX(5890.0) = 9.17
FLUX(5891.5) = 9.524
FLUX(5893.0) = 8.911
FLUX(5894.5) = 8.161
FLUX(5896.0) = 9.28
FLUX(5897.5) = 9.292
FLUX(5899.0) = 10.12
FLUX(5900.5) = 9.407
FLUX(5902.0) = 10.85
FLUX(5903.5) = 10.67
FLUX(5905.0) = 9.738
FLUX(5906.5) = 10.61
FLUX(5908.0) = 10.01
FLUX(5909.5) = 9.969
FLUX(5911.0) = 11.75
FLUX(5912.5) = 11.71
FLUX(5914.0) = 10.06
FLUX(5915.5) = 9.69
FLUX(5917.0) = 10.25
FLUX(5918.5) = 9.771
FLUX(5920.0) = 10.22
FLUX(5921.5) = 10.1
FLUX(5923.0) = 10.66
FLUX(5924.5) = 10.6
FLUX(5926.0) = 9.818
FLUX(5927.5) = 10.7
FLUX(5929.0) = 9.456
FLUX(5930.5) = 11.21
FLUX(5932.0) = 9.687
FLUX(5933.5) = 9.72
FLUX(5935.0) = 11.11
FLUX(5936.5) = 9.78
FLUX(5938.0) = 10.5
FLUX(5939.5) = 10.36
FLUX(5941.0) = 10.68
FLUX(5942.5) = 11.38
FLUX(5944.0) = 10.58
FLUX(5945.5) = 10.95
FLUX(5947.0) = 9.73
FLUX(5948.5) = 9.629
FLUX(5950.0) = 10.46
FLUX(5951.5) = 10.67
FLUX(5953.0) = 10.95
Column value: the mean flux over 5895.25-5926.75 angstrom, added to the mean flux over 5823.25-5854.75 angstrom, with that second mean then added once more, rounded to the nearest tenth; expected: 31.5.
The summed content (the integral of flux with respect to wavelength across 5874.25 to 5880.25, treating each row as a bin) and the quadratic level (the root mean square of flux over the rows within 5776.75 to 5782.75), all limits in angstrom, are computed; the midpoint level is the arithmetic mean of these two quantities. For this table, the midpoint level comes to 37.1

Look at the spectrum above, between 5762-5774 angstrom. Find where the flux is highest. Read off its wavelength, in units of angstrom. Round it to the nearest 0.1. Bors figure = 5768.5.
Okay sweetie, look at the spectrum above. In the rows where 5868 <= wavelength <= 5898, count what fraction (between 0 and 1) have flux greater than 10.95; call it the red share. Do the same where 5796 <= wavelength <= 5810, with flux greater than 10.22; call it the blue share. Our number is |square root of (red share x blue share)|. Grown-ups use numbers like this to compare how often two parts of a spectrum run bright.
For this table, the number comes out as 0.39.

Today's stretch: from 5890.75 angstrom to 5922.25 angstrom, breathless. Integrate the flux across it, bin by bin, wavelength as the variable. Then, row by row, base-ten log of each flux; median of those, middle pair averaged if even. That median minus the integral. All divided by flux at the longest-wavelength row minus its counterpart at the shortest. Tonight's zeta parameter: -545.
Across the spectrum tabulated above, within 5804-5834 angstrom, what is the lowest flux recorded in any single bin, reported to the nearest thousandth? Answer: 9.733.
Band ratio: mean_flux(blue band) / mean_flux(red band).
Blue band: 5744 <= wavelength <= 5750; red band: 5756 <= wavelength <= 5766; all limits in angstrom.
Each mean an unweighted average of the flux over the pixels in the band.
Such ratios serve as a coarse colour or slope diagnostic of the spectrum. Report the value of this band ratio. 0.97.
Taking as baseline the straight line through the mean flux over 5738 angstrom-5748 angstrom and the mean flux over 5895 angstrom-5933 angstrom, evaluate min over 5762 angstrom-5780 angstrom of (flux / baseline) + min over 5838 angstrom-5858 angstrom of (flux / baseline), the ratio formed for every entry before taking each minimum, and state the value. 1.86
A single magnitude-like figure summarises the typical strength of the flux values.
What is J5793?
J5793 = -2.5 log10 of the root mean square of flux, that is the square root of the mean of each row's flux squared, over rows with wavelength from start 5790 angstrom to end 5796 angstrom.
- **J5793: -2.56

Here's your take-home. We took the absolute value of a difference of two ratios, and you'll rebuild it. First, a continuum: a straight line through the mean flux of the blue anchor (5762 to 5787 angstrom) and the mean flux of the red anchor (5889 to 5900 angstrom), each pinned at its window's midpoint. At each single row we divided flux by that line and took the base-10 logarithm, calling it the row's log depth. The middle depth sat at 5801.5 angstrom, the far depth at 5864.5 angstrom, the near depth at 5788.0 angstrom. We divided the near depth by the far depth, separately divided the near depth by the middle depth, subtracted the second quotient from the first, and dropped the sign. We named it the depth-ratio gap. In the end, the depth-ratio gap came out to 0.69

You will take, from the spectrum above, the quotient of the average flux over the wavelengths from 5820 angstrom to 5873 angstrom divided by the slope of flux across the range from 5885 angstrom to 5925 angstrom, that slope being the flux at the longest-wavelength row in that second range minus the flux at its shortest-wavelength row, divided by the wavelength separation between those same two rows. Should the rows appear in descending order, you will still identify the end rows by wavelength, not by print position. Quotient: 425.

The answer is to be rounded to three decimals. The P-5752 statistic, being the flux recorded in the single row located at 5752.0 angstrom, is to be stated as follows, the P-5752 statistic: 11.230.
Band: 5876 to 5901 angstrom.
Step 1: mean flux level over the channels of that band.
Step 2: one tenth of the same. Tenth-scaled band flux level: 0.95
